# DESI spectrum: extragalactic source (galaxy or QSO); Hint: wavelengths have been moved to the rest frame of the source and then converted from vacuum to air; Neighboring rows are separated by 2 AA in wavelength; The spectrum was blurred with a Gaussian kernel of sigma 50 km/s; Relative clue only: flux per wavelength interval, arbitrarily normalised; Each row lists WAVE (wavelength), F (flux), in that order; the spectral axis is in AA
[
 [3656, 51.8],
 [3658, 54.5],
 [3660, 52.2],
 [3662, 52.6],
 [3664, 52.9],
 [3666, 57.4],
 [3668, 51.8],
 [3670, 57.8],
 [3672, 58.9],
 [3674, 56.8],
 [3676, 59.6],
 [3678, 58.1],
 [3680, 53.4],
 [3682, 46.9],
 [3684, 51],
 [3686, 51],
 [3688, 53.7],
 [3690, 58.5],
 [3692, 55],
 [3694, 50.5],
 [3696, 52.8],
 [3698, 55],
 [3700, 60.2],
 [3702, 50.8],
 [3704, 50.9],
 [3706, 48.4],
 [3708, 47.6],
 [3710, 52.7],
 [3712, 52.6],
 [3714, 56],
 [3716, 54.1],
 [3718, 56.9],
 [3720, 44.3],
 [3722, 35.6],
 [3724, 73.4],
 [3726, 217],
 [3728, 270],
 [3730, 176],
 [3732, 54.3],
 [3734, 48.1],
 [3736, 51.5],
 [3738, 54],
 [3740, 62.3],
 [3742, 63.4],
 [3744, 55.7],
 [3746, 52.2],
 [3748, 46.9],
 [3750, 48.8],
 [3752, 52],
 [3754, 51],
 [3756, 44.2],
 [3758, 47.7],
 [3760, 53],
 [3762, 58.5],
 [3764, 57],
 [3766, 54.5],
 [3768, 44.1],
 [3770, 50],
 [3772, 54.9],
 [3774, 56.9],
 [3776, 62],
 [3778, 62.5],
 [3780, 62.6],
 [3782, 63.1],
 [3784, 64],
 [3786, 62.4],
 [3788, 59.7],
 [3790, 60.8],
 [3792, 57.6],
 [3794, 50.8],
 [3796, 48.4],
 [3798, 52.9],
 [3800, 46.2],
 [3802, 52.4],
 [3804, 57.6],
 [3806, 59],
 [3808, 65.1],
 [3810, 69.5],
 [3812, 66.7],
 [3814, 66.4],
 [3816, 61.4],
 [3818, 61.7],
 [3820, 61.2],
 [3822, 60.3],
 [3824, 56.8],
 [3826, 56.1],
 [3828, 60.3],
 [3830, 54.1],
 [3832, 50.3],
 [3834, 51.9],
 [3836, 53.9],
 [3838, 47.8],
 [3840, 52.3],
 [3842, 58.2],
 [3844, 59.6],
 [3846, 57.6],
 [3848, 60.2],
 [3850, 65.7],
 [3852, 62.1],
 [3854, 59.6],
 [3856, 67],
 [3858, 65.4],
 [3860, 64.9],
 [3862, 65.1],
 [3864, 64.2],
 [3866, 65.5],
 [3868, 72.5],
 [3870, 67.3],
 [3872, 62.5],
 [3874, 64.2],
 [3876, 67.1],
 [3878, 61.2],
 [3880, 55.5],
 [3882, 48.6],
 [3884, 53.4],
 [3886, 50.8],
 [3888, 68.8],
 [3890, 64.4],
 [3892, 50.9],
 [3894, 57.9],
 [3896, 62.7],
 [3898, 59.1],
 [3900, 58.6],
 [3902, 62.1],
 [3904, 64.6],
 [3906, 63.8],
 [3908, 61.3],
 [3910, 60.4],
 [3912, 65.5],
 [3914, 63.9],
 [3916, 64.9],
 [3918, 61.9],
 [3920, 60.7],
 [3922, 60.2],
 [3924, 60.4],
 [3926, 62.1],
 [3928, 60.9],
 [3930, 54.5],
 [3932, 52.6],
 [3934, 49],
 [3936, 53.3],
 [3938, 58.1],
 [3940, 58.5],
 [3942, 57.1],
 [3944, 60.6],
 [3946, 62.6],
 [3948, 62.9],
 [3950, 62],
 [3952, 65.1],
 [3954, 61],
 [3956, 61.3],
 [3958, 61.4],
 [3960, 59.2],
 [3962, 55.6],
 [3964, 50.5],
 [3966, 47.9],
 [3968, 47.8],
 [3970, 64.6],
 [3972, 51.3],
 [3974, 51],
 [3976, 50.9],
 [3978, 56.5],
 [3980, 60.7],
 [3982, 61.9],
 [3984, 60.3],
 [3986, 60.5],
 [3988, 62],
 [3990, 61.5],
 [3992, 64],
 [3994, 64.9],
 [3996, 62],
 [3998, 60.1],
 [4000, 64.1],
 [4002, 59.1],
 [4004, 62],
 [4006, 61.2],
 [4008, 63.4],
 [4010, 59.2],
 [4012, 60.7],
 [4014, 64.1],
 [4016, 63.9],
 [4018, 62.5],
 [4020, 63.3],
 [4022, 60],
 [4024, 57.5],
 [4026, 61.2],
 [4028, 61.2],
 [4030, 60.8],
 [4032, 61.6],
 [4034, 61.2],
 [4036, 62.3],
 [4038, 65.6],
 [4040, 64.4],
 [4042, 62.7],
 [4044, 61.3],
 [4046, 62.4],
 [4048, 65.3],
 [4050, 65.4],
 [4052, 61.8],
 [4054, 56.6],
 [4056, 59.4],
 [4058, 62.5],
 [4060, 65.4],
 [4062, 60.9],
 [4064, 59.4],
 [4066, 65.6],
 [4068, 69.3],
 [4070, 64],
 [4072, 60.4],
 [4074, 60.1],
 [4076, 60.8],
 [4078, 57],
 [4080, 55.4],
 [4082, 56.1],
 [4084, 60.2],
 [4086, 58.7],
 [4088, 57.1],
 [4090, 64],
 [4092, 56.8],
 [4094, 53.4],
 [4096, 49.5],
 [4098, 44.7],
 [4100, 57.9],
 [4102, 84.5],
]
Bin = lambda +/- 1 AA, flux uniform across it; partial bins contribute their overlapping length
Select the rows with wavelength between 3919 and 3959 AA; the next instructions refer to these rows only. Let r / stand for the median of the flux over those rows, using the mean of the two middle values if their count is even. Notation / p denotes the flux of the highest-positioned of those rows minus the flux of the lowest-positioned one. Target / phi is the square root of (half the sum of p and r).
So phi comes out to 5.54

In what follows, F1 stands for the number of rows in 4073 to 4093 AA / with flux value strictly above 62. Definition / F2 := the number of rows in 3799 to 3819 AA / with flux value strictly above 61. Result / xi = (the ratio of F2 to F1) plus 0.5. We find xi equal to 6.5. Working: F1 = 1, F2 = 6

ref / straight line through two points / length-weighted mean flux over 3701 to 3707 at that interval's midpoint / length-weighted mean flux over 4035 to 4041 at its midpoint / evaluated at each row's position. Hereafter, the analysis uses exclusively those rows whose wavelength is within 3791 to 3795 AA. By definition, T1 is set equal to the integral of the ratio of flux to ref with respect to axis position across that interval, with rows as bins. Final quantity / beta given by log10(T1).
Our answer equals 0.6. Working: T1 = 4.0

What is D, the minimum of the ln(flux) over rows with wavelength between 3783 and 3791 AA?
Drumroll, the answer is 4.089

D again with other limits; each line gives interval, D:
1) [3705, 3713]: 3.863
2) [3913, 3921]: 4.106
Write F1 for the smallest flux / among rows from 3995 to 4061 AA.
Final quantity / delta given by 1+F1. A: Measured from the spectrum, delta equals 57.6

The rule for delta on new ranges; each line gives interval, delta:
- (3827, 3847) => 48.8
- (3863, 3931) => 49.6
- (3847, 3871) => 60.6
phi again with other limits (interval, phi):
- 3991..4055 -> 5.22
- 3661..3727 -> 10.44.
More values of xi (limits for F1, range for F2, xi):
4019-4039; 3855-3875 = 3.8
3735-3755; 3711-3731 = 2.5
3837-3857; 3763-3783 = 1.8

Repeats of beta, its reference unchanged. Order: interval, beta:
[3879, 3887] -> 0.9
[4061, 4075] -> 1.1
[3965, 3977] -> 1.0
